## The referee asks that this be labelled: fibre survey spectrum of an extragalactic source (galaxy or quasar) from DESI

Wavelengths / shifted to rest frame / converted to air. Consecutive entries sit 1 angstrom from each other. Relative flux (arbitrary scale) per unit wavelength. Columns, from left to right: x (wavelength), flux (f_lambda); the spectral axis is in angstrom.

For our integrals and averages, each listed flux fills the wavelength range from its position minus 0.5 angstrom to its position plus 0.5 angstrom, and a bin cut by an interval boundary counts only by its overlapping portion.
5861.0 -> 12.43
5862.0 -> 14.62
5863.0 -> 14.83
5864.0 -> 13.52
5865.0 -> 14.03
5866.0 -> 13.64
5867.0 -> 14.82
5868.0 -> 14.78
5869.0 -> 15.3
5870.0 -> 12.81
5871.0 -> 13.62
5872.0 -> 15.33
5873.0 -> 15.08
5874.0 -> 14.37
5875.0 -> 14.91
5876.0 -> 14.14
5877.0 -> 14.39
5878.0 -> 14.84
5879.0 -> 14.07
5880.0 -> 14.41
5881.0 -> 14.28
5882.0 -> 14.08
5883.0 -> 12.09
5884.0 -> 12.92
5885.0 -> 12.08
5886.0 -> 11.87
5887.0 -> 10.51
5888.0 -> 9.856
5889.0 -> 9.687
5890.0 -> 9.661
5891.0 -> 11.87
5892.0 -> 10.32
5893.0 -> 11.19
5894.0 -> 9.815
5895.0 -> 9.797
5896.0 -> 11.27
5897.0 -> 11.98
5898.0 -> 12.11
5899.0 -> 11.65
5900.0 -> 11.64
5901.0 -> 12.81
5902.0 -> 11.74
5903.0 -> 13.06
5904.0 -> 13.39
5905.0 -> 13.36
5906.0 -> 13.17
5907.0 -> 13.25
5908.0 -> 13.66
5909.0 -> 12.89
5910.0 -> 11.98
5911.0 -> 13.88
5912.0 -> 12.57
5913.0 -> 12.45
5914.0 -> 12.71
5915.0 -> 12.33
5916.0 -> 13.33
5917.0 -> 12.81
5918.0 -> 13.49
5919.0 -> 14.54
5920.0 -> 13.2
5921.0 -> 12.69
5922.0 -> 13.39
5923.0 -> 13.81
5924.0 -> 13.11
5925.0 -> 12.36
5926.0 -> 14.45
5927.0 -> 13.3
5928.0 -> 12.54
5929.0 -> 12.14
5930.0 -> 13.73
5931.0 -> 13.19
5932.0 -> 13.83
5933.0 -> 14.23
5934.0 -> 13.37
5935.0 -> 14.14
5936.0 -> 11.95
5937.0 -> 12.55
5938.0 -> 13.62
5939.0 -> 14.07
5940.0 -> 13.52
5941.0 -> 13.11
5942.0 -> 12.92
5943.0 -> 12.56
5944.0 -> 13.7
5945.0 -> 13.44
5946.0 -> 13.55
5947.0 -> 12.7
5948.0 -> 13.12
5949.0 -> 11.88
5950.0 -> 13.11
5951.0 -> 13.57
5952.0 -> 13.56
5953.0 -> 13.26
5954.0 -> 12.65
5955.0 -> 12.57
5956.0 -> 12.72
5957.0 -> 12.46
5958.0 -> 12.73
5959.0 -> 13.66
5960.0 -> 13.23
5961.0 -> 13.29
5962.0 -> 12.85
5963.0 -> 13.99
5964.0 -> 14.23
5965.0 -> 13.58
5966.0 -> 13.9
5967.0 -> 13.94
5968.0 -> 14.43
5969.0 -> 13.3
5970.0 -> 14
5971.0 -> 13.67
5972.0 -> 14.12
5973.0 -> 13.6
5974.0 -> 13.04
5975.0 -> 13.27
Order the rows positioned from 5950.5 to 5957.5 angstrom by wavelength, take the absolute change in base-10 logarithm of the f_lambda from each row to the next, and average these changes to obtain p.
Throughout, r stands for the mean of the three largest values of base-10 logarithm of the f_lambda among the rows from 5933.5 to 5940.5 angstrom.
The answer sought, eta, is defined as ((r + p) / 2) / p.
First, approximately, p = 0.008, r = 1.14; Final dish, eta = 73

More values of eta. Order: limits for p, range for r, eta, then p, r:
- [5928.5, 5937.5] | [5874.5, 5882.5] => 19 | 0.031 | 1.17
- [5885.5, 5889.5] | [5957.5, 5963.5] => 20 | 0.029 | 1.13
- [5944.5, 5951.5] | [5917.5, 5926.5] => 24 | 0.024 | 1.15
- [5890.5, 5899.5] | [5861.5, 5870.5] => 18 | 0.033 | 1.18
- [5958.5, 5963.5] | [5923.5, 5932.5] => 35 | 0.017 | 1.15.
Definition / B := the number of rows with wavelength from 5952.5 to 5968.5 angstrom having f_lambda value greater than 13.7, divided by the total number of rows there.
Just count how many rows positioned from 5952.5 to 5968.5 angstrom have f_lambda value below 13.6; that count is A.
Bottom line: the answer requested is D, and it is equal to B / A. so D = 0.03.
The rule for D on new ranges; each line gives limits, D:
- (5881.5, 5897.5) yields 0.00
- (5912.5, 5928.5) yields 0.01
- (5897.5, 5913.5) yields 0.00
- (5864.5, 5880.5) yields 0.81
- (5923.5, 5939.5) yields 0.04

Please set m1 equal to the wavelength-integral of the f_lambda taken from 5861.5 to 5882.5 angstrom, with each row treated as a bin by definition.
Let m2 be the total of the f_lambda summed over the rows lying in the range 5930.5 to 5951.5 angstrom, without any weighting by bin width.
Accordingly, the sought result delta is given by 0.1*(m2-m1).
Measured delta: -2.4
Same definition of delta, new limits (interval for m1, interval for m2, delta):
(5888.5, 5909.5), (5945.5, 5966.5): 2.8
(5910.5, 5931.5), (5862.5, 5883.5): 2.3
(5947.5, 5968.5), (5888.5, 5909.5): -3.0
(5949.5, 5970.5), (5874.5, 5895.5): -2.4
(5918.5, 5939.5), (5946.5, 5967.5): -0.3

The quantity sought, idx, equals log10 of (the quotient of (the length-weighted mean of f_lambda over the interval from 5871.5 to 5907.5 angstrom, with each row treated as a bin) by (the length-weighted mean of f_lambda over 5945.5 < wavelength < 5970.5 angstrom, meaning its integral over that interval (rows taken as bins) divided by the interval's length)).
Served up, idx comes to -0.03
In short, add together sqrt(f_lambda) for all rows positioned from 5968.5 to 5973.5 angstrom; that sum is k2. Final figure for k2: 18.5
